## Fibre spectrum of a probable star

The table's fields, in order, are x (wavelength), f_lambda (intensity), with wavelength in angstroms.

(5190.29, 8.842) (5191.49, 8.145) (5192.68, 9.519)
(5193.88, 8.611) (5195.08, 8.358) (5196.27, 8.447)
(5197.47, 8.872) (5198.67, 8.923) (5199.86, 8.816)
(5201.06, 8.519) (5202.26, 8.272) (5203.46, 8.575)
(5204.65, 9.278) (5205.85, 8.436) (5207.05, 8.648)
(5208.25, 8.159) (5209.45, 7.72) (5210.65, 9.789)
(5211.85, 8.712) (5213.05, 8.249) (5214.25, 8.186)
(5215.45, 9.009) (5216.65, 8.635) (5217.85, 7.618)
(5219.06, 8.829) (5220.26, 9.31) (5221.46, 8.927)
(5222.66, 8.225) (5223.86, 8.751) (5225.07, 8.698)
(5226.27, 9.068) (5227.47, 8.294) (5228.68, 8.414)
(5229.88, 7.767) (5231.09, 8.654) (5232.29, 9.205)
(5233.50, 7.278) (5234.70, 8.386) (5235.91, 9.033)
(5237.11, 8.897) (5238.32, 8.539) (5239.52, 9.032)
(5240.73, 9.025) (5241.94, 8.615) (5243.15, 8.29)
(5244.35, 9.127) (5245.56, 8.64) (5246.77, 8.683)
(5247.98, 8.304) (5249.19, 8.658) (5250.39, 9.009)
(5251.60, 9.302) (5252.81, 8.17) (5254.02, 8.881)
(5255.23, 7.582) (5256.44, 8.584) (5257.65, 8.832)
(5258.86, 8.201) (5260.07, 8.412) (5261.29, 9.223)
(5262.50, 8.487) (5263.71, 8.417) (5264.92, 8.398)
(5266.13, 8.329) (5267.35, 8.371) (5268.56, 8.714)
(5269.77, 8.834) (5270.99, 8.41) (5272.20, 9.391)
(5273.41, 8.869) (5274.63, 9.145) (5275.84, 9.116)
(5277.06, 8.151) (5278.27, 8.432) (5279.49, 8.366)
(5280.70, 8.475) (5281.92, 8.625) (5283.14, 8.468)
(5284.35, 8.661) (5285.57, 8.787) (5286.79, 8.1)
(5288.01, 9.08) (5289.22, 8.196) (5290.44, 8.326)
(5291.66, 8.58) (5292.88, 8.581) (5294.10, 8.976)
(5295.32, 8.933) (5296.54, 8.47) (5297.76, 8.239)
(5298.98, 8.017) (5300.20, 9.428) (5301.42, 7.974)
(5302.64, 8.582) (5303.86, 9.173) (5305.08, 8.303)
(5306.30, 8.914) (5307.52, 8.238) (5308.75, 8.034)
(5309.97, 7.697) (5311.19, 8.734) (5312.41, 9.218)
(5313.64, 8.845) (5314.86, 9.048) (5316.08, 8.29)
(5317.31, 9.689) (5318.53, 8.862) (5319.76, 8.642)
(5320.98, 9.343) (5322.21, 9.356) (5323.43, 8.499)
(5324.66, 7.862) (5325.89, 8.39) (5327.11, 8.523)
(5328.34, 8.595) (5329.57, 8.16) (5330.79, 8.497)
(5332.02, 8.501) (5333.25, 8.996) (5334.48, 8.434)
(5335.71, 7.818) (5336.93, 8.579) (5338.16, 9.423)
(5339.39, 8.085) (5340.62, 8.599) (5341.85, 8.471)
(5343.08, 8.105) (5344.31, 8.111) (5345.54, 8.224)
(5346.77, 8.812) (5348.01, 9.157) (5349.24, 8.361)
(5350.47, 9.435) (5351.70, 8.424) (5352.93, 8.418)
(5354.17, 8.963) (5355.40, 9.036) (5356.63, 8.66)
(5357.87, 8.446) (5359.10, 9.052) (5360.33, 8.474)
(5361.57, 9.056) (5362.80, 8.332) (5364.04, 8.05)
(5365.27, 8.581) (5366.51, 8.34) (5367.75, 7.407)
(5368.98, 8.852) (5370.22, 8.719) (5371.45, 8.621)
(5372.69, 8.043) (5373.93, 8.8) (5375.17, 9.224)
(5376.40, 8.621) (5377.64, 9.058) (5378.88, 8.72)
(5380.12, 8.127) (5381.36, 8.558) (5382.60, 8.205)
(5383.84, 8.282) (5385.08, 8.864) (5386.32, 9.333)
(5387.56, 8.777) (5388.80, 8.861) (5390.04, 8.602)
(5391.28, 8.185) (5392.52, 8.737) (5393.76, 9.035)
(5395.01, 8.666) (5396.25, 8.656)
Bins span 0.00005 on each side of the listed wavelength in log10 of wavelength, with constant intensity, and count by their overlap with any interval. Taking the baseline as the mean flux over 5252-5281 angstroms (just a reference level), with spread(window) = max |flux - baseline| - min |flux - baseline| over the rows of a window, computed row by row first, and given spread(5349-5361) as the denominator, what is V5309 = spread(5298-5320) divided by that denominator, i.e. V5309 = 1.43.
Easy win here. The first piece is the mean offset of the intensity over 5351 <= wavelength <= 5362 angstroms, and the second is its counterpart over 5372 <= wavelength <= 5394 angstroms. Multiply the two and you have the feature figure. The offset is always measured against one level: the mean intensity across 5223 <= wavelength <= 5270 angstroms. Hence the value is 0.010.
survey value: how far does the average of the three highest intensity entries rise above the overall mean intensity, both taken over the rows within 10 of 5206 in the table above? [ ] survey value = 0.73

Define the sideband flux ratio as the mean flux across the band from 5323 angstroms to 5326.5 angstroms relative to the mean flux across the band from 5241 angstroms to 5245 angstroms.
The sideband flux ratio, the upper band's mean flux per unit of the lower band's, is 0.95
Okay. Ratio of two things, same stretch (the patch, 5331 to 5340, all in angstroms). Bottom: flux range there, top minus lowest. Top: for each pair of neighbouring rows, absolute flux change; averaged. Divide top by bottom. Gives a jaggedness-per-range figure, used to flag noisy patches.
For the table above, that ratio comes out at 0.48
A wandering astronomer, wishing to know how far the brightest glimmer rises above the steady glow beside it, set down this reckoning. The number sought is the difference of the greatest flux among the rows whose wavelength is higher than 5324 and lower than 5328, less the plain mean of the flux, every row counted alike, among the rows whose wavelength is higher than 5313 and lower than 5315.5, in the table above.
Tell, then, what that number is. -0.42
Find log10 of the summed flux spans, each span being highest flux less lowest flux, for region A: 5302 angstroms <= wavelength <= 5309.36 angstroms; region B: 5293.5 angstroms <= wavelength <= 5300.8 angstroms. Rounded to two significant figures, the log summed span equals 0.41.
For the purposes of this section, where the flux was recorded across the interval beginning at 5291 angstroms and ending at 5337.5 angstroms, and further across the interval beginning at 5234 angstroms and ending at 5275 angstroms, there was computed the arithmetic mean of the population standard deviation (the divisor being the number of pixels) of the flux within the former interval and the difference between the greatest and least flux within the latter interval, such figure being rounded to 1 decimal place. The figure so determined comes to 1.1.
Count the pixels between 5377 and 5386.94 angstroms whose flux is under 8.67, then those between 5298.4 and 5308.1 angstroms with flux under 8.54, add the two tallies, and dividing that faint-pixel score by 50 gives 0.160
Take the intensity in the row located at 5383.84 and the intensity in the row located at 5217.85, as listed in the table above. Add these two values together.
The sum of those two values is 15.9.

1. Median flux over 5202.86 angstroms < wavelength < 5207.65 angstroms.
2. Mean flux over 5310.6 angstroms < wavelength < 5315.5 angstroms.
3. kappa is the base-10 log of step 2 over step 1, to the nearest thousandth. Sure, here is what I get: 0.017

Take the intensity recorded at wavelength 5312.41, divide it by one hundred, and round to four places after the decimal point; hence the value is 0.0922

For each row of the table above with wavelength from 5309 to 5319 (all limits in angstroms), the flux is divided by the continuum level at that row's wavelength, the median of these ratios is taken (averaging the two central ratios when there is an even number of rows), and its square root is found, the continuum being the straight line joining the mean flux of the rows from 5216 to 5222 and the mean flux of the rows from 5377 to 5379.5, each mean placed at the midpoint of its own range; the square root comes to 1.00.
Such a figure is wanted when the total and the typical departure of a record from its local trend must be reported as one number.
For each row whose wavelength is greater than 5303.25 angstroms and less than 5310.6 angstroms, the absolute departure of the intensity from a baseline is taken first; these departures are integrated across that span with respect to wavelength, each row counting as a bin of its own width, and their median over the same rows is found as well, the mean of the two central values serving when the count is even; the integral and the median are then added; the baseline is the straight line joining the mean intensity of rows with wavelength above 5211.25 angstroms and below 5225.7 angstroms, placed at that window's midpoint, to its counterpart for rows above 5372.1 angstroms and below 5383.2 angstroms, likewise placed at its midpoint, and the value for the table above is 4.1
